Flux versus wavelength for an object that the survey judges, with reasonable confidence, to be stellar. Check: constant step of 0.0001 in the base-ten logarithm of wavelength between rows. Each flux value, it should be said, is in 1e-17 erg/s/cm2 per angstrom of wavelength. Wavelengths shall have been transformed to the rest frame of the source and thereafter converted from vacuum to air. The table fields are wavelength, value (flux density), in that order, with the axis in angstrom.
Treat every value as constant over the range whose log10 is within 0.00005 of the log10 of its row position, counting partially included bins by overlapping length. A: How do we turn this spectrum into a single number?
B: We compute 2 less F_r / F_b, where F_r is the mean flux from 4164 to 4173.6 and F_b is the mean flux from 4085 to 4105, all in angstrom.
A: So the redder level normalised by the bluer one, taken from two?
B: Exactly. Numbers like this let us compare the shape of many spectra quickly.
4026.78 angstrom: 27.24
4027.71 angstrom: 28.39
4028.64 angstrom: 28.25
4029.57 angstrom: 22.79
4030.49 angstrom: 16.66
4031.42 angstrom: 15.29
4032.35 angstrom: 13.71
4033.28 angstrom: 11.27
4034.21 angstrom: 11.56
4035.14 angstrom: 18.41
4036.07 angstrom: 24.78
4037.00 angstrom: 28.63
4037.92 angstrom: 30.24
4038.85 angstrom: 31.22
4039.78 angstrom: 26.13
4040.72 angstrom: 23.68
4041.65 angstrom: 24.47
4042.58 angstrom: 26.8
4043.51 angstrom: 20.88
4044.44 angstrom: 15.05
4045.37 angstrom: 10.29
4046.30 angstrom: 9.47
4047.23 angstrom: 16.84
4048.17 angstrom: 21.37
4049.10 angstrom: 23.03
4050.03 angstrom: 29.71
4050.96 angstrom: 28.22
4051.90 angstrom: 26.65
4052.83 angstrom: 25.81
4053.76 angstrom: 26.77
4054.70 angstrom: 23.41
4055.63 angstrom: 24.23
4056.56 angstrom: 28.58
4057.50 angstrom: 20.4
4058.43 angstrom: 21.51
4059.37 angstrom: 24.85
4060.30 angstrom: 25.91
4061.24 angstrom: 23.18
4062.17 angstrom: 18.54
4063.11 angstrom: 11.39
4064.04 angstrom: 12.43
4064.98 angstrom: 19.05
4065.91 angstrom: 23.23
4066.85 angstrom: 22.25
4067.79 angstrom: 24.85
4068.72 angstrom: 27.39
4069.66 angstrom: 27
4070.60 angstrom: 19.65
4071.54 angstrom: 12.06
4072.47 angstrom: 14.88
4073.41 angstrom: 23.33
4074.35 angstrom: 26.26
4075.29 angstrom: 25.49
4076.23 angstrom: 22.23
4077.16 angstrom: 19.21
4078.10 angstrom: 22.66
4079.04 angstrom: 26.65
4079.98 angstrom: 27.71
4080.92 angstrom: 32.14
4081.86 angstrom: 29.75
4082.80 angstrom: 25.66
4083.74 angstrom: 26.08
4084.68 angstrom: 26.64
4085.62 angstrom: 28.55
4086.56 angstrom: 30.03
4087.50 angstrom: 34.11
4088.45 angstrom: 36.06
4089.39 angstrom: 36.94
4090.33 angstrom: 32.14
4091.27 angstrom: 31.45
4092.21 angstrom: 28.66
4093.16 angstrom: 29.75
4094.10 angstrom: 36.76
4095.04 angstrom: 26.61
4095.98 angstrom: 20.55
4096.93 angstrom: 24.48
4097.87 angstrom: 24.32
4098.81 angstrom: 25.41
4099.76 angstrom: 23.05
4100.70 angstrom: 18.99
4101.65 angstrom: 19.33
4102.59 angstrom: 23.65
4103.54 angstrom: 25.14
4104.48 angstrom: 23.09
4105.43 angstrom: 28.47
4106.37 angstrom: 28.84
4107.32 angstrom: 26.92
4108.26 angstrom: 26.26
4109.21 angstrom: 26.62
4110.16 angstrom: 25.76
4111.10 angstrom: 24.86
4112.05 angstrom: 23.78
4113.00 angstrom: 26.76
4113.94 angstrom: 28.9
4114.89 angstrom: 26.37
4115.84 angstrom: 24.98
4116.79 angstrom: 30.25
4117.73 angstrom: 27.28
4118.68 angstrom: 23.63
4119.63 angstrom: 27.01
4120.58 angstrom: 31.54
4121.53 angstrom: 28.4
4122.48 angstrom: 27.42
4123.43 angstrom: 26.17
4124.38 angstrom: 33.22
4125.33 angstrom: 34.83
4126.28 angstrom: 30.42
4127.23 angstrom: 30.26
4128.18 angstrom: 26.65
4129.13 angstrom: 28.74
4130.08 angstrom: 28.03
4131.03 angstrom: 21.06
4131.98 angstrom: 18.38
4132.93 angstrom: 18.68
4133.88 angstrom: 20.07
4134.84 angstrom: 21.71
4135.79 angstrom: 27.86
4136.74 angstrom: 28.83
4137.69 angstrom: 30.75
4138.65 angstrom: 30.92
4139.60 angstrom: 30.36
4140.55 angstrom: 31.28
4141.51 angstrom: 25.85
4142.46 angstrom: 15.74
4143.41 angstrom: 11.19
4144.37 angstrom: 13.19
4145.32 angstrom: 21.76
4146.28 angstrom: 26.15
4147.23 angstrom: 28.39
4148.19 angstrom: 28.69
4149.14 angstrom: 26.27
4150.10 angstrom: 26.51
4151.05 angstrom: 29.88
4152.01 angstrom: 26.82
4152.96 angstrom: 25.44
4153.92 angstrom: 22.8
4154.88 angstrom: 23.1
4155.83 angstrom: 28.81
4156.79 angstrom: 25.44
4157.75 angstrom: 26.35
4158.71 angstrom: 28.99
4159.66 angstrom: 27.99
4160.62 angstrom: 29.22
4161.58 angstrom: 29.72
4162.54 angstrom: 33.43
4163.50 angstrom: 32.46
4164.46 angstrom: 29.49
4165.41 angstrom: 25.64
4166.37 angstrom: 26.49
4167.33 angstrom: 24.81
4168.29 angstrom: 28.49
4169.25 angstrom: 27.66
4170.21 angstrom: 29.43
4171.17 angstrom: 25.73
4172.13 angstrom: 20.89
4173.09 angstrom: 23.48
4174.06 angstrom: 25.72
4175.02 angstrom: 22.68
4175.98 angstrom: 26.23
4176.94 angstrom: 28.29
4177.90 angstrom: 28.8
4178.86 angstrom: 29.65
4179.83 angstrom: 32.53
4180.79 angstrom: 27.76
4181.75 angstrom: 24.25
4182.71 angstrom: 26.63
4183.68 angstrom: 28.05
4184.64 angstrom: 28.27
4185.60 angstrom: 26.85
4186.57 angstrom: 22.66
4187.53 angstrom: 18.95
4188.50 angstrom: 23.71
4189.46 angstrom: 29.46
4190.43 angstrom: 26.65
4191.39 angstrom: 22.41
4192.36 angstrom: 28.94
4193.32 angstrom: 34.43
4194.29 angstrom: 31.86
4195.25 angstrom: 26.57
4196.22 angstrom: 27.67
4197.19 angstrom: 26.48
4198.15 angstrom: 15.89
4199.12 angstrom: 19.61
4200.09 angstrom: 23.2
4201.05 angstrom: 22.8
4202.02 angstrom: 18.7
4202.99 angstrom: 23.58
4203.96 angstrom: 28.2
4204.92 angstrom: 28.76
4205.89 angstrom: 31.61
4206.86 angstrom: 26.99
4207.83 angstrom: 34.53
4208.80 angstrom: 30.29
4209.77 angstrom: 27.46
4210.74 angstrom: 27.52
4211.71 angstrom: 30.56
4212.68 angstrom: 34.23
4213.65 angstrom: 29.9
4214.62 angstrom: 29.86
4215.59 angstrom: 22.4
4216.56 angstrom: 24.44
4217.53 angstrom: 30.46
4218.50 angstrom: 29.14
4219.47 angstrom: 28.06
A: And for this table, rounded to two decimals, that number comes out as 1.05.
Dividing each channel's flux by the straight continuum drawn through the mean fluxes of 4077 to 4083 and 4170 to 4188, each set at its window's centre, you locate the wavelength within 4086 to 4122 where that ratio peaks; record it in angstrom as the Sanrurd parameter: 4089.39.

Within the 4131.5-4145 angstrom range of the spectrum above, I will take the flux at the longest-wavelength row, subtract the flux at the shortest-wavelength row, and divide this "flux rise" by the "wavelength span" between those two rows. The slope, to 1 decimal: -0.4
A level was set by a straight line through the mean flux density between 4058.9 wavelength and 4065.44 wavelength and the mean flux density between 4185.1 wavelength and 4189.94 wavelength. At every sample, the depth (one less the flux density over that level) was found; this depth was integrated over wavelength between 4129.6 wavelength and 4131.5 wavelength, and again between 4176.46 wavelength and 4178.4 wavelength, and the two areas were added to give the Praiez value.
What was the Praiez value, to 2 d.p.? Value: -0.59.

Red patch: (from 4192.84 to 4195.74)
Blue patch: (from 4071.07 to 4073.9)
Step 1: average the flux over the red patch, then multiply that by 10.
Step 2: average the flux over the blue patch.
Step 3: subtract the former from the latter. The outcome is -293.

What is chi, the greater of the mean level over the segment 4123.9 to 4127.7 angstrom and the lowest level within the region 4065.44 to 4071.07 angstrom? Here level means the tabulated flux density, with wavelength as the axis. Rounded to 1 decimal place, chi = 32.2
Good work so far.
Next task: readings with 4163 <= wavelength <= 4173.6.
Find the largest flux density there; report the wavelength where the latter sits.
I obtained 4163.50 angstrom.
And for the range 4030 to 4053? 4038.85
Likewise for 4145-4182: 4162.54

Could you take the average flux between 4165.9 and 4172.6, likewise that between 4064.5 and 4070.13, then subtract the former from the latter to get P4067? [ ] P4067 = -2.3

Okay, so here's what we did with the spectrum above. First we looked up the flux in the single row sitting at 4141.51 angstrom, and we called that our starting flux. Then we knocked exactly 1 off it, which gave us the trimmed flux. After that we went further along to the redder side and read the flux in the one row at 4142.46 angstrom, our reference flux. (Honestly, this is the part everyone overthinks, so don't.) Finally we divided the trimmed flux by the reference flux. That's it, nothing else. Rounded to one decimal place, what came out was 1.6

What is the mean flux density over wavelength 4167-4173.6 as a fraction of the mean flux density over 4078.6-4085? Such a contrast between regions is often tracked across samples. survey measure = 0.93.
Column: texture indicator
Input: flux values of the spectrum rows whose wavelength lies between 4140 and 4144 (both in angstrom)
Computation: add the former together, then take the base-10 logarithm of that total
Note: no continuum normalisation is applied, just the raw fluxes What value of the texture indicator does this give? 1.92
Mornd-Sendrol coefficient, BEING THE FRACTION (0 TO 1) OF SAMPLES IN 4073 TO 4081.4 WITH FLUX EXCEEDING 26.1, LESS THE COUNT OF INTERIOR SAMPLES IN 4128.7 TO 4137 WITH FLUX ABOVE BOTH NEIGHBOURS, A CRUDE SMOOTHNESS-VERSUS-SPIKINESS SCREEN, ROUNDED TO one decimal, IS 0.4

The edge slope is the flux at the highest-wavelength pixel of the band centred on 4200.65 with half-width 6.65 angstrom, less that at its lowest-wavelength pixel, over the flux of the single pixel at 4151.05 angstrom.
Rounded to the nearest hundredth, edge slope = -0.16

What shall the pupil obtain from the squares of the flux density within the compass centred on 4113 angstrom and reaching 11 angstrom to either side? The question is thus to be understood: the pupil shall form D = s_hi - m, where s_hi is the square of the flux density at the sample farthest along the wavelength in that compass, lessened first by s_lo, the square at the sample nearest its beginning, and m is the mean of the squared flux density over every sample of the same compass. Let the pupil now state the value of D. -587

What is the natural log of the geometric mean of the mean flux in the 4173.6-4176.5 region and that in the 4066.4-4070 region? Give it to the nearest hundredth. 3.22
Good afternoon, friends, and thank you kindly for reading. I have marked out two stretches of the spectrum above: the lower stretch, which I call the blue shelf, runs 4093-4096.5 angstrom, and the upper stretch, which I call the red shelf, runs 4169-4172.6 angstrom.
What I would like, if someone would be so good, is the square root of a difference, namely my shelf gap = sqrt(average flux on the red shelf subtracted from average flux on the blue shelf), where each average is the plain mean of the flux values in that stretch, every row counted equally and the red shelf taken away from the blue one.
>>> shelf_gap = 1.6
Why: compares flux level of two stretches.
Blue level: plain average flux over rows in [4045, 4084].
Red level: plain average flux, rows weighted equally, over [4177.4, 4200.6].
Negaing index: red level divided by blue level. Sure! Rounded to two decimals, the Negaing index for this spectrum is 1.16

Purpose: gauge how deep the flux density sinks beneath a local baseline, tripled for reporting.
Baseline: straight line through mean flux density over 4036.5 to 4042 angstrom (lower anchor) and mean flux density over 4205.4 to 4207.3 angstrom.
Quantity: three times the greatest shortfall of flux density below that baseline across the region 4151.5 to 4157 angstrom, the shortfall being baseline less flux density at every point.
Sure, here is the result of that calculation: 18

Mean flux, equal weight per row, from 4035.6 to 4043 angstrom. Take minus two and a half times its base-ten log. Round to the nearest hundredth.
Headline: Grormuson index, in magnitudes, -3.58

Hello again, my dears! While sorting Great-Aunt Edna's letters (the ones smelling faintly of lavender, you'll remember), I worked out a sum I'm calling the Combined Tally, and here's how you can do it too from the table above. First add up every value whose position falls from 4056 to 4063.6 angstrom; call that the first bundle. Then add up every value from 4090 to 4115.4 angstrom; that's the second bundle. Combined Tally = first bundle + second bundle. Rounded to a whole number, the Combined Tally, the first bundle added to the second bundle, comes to 881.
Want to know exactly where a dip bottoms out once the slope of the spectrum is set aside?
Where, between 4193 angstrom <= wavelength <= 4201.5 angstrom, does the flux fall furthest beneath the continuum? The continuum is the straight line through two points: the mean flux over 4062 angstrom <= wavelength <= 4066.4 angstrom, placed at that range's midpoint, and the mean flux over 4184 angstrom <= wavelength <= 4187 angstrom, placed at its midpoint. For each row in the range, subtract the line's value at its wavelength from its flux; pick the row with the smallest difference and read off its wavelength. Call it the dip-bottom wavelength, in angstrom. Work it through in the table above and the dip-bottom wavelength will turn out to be 4198.15 angstrom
